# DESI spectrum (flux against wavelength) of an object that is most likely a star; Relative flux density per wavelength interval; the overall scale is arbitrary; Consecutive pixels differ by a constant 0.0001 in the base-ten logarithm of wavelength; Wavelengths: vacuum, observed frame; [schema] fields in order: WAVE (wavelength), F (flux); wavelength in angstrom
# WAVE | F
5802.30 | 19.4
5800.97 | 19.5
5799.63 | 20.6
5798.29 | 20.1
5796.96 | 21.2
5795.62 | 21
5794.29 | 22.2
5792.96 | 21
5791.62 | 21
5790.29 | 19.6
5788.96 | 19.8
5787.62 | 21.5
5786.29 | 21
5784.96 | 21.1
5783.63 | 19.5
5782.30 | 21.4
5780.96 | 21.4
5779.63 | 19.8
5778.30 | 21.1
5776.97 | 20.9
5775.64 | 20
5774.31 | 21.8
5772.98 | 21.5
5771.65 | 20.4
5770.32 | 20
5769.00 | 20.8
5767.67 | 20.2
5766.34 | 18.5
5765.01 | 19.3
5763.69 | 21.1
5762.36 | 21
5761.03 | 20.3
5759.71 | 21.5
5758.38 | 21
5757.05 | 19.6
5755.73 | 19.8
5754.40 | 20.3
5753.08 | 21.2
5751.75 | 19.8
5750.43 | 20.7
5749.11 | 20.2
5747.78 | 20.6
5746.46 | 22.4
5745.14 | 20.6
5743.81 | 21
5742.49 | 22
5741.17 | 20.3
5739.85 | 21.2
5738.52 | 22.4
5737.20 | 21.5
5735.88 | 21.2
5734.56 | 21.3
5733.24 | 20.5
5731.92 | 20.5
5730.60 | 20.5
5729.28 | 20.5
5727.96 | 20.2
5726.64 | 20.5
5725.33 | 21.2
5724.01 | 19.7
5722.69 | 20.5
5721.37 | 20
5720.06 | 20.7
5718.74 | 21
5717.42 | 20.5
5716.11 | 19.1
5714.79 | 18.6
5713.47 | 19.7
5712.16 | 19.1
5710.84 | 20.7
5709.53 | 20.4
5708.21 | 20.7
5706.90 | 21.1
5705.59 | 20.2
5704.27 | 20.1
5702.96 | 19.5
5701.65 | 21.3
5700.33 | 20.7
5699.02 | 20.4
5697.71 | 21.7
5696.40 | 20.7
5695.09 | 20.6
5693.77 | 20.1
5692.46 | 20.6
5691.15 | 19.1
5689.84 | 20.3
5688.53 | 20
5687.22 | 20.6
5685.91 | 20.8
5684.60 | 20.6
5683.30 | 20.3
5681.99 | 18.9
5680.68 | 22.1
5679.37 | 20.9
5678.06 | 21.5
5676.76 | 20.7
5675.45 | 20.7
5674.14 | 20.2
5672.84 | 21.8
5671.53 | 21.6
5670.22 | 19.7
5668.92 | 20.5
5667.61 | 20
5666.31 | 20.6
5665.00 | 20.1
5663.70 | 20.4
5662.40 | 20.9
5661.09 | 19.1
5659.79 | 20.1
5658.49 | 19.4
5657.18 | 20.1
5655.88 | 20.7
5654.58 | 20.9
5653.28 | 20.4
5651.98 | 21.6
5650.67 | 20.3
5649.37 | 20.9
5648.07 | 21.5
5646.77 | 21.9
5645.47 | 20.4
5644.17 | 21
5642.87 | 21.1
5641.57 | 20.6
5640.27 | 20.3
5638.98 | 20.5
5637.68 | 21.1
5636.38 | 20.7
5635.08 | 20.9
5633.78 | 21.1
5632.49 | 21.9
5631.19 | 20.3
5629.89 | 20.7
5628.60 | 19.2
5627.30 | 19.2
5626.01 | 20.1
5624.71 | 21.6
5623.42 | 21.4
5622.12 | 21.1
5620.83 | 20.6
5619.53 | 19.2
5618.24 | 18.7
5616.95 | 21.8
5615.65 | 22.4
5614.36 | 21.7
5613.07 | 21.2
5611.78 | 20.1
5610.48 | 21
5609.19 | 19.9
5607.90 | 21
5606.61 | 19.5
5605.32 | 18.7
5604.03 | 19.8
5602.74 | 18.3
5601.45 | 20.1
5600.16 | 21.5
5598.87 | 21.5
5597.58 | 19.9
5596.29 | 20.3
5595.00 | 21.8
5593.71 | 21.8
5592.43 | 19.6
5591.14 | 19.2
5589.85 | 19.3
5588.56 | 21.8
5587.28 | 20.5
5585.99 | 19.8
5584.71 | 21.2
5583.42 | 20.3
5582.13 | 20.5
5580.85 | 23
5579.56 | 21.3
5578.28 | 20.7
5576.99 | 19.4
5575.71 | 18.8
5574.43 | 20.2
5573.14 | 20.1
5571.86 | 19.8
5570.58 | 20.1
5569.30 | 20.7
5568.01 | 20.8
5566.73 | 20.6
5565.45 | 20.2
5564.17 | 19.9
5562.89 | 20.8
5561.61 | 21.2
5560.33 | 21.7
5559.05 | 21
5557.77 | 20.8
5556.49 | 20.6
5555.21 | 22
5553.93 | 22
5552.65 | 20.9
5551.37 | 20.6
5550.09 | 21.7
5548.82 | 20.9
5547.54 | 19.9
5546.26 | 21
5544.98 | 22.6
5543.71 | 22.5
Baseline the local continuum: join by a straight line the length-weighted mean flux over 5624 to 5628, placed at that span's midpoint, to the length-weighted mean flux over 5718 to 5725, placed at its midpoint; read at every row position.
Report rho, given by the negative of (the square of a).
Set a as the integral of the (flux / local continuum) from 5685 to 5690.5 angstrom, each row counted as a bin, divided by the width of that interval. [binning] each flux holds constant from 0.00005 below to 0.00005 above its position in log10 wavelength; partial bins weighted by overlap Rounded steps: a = 1.00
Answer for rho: -1.01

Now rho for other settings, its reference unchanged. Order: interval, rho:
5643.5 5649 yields -1.09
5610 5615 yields -1.07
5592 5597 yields -1.06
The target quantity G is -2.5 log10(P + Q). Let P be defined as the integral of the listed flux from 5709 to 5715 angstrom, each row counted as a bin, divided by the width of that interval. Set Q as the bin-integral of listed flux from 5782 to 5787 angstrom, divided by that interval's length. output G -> -4.02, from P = 19.8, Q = 20.7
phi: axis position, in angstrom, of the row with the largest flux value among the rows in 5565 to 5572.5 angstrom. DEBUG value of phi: 5568.01 angstrom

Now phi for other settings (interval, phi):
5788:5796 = 5794.29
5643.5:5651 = 5646.77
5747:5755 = 5753.08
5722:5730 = 5725.33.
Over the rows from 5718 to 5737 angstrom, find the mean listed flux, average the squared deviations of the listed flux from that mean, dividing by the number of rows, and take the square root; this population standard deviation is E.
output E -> 0.44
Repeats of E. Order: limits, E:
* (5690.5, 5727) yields 0.73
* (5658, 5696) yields 0.75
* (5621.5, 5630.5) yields 0.92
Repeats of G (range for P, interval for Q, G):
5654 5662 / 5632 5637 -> -4.04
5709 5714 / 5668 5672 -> -4.02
